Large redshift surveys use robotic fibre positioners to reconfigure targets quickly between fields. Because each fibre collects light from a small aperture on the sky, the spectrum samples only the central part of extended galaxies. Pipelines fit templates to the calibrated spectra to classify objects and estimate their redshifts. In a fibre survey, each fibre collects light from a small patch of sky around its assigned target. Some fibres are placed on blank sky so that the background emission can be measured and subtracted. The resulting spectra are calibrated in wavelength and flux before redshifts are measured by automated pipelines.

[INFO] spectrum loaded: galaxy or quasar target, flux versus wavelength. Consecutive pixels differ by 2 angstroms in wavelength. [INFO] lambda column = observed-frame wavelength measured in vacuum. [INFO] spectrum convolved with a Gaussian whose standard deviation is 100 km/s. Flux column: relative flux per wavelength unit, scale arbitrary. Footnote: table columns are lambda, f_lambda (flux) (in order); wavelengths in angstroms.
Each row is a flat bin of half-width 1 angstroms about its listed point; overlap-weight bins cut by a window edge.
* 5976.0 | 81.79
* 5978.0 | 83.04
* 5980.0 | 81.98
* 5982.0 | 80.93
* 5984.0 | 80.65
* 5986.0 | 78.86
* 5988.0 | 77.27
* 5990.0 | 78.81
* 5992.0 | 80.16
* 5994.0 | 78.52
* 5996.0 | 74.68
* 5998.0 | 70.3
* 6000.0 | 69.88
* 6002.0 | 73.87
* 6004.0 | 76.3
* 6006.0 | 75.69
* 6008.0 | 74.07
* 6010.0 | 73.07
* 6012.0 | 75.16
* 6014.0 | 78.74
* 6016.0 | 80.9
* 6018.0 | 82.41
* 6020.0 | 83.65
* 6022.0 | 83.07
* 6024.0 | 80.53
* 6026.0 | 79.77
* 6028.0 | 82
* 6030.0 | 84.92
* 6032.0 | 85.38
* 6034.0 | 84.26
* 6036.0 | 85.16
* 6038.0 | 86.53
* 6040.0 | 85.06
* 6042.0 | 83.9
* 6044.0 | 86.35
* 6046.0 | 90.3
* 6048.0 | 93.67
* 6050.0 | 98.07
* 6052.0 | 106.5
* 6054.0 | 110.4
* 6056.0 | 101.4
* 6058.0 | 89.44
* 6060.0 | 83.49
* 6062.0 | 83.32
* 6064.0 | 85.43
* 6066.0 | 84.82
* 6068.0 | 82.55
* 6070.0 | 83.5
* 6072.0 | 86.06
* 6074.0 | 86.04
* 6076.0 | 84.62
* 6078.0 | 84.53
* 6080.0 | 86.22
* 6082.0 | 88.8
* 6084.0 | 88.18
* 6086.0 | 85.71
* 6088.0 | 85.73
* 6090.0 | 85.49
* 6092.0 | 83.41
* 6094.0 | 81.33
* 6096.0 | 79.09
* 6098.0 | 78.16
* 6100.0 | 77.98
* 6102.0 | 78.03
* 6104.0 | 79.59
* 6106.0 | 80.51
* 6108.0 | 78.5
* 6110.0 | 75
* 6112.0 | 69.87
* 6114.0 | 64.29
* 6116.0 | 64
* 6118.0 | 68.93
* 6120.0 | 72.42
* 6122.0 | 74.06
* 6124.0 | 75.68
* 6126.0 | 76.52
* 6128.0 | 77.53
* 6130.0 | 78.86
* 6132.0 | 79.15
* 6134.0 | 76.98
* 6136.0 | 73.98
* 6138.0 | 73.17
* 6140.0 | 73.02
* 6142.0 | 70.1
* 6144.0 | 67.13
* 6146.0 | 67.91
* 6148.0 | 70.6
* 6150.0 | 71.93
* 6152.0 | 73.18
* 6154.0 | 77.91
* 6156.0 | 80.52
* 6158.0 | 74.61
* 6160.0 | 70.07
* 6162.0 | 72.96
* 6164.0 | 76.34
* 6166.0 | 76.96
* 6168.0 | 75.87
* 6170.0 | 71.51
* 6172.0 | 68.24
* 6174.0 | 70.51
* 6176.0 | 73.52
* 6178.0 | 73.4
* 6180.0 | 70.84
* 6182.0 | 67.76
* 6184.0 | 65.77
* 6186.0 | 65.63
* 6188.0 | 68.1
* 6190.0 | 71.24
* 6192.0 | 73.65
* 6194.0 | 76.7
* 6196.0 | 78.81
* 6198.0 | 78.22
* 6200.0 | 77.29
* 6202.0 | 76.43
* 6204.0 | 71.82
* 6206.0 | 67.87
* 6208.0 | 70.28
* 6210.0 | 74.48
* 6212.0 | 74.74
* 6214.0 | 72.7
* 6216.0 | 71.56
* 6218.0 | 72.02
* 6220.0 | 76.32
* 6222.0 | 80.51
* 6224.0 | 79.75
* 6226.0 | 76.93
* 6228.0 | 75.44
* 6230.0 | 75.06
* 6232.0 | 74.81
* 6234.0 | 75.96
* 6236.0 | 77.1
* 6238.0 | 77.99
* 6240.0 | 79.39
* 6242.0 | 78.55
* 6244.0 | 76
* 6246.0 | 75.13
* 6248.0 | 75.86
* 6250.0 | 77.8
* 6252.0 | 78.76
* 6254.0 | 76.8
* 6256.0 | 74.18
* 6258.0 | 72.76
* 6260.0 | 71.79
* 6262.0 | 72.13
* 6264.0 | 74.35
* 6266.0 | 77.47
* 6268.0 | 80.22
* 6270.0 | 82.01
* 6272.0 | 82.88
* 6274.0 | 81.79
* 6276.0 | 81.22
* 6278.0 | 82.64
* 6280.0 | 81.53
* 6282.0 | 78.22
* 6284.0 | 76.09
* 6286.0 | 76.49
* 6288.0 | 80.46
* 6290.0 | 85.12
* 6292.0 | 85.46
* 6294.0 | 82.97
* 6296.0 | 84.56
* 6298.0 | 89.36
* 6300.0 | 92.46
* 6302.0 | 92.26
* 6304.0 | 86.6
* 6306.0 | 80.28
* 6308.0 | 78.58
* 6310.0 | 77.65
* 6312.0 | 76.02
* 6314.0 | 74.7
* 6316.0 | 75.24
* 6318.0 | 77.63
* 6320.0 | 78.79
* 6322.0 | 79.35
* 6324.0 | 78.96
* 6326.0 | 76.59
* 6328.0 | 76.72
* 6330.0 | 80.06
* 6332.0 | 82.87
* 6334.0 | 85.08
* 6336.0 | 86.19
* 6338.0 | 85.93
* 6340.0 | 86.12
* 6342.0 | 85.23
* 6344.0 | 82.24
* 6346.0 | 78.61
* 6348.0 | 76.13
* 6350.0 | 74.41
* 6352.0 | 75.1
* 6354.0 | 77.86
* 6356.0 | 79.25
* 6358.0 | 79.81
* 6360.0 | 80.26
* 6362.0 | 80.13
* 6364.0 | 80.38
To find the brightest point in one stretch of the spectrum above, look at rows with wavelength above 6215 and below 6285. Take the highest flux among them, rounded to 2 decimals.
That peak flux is 82.88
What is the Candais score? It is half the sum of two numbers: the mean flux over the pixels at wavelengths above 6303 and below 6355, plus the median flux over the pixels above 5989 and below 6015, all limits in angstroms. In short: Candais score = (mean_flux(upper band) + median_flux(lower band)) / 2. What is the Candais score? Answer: 77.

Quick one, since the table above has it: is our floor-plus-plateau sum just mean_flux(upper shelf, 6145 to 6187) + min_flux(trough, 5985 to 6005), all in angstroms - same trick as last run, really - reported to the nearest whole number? 142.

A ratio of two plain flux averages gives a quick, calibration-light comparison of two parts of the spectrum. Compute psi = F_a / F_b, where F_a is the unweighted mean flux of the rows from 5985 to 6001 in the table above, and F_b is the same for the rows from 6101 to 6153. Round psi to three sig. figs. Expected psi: 1.03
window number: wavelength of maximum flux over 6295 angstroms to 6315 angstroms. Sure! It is 6300.0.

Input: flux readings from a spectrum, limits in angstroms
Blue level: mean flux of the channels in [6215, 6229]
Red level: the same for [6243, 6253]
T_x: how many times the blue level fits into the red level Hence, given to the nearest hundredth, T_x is 1.01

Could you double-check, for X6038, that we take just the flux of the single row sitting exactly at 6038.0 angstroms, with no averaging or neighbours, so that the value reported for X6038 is 86.53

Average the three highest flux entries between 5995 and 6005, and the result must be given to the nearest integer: 75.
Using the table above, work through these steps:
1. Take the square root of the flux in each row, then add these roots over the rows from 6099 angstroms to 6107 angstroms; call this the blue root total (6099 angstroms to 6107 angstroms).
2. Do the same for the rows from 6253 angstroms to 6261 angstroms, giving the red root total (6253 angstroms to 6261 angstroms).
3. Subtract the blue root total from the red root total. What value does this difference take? -1.2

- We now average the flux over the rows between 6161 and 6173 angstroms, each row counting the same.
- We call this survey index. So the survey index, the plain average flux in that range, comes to 73.6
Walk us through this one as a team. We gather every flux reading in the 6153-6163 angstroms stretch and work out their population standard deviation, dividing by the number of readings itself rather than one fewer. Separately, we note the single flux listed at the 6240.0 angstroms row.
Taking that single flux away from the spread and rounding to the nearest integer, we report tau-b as -76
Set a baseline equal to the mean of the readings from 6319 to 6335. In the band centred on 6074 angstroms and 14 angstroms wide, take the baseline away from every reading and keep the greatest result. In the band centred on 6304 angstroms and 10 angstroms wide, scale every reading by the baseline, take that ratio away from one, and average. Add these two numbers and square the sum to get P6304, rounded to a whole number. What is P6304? 40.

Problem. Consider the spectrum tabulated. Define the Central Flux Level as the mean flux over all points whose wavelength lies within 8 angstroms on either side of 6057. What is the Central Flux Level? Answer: 95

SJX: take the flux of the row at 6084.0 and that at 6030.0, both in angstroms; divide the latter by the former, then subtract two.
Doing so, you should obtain -1.04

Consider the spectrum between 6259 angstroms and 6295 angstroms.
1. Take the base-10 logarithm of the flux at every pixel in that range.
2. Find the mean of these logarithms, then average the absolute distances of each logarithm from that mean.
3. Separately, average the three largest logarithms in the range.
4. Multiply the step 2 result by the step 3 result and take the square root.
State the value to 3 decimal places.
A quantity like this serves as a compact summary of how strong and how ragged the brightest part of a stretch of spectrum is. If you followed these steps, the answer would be 0.191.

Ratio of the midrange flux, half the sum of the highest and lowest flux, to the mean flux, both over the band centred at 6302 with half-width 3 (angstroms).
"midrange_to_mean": 0.99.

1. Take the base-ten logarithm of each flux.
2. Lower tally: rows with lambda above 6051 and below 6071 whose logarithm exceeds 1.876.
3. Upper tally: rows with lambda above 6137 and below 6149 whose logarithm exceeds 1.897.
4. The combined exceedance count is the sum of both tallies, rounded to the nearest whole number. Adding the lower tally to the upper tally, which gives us 10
